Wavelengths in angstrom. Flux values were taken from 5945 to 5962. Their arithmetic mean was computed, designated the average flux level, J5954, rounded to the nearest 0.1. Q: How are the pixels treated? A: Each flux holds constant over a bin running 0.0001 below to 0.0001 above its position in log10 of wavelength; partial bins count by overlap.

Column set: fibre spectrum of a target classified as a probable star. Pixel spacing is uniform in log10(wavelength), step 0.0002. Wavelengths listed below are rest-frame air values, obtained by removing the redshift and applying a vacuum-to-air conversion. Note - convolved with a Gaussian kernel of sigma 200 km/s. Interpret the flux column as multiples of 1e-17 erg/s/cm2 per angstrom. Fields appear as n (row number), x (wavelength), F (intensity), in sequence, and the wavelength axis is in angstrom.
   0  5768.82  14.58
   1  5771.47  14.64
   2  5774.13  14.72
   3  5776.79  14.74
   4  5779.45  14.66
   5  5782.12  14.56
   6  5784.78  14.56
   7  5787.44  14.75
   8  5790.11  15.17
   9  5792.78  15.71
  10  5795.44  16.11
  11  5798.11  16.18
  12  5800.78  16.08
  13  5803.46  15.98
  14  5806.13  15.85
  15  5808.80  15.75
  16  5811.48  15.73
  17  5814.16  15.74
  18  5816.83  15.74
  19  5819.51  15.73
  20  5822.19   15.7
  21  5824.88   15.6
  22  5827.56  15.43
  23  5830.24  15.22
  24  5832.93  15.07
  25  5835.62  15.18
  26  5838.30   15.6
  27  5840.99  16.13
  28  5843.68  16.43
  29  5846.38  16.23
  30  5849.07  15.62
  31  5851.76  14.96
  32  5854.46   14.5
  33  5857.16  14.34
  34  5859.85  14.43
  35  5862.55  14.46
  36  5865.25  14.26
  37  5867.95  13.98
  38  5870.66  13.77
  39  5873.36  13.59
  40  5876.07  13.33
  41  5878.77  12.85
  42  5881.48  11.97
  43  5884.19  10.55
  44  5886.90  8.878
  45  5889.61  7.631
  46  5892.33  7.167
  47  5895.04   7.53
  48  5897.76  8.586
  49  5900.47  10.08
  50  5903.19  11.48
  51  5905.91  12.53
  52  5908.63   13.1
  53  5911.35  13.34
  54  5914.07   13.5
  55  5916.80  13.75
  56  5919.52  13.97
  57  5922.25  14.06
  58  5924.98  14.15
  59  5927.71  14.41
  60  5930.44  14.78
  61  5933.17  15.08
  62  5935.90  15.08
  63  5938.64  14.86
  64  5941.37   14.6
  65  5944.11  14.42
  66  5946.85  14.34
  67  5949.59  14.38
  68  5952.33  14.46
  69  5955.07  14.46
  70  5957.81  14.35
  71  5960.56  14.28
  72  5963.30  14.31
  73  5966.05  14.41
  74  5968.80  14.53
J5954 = 14.4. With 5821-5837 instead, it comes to 15.4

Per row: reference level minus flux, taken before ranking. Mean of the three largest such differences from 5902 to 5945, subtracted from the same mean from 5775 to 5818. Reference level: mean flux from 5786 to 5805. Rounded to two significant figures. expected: -2.2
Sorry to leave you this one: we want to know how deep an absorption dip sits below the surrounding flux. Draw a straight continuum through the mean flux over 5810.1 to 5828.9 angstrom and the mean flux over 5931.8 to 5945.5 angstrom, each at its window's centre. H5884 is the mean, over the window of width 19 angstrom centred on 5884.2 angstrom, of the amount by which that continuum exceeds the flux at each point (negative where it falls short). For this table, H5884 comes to 5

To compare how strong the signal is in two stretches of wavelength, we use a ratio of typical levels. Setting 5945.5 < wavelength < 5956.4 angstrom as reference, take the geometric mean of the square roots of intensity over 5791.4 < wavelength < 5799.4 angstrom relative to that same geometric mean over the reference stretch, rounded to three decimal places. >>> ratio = 1.054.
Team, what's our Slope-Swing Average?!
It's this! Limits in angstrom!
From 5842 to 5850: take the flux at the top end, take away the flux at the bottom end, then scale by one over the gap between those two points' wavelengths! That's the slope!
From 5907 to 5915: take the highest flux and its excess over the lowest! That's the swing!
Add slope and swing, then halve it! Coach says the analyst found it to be 0.12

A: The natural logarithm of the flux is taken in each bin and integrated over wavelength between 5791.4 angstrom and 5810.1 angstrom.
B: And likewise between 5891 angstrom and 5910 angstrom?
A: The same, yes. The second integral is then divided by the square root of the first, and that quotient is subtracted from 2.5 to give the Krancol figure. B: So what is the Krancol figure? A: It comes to -3.5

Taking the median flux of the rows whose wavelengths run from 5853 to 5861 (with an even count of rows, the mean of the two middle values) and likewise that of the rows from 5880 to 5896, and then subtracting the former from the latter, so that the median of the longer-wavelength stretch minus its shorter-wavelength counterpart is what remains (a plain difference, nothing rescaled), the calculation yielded -6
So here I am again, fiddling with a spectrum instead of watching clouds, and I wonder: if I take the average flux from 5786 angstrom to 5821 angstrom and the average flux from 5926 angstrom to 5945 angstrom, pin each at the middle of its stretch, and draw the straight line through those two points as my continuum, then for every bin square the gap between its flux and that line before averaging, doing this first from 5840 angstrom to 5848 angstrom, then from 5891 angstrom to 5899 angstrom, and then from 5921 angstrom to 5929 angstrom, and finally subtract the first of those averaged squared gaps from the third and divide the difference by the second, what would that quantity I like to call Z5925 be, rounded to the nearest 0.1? 0.0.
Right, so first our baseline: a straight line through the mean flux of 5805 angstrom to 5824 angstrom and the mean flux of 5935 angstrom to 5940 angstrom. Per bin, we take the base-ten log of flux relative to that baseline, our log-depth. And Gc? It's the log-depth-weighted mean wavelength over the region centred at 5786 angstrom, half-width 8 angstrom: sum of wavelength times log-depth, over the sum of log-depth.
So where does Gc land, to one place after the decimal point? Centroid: 5784.4 angstrom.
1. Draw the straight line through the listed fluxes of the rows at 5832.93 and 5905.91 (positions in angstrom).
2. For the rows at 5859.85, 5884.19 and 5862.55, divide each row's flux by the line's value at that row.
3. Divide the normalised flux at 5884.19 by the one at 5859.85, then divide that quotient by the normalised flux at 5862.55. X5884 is 0.76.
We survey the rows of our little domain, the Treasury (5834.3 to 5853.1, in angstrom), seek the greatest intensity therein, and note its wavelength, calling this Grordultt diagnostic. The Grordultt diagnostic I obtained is 5843.68 angstrom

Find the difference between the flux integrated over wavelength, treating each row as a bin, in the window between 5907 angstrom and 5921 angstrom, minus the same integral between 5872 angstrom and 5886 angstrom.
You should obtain 16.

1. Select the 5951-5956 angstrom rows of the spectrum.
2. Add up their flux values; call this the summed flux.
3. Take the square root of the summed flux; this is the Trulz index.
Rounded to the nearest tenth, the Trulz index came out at 5.4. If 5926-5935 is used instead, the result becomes 6.7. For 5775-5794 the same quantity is 10.2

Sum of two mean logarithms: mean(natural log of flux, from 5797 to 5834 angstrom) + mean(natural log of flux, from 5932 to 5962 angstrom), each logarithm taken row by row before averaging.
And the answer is 5.43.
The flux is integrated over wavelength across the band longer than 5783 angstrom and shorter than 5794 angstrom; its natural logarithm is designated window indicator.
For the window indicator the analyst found 5.1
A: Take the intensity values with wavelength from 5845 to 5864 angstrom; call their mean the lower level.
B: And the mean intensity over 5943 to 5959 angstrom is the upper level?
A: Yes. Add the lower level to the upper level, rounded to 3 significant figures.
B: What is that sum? 29.3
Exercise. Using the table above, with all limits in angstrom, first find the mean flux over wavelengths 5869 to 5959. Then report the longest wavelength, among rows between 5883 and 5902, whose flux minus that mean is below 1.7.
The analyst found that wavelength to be 5900.47 angstrom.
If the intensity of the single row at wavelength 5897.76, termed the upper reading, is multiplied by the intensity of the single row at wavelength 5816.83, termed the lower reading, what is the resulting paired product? 135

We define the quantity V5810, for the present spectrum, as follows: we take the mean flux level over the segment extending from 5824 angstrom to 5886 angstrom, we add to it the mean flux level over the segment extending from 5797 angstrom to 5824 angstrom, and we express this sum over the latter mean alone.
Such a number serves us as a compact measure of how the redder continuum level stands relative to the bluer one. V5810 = 1.91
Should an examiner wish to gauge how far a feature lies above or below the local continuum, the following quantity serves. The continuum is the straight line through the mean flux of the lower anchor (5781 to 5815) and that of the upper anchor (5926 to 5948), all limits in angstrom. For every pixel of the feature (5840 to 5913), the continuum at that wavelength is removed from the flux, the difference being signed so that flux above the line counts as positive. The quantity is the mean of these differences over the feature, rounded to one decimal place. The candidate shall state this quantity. -2.4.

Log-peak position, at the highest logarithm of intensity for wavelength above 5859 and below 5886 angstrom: 5862.55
